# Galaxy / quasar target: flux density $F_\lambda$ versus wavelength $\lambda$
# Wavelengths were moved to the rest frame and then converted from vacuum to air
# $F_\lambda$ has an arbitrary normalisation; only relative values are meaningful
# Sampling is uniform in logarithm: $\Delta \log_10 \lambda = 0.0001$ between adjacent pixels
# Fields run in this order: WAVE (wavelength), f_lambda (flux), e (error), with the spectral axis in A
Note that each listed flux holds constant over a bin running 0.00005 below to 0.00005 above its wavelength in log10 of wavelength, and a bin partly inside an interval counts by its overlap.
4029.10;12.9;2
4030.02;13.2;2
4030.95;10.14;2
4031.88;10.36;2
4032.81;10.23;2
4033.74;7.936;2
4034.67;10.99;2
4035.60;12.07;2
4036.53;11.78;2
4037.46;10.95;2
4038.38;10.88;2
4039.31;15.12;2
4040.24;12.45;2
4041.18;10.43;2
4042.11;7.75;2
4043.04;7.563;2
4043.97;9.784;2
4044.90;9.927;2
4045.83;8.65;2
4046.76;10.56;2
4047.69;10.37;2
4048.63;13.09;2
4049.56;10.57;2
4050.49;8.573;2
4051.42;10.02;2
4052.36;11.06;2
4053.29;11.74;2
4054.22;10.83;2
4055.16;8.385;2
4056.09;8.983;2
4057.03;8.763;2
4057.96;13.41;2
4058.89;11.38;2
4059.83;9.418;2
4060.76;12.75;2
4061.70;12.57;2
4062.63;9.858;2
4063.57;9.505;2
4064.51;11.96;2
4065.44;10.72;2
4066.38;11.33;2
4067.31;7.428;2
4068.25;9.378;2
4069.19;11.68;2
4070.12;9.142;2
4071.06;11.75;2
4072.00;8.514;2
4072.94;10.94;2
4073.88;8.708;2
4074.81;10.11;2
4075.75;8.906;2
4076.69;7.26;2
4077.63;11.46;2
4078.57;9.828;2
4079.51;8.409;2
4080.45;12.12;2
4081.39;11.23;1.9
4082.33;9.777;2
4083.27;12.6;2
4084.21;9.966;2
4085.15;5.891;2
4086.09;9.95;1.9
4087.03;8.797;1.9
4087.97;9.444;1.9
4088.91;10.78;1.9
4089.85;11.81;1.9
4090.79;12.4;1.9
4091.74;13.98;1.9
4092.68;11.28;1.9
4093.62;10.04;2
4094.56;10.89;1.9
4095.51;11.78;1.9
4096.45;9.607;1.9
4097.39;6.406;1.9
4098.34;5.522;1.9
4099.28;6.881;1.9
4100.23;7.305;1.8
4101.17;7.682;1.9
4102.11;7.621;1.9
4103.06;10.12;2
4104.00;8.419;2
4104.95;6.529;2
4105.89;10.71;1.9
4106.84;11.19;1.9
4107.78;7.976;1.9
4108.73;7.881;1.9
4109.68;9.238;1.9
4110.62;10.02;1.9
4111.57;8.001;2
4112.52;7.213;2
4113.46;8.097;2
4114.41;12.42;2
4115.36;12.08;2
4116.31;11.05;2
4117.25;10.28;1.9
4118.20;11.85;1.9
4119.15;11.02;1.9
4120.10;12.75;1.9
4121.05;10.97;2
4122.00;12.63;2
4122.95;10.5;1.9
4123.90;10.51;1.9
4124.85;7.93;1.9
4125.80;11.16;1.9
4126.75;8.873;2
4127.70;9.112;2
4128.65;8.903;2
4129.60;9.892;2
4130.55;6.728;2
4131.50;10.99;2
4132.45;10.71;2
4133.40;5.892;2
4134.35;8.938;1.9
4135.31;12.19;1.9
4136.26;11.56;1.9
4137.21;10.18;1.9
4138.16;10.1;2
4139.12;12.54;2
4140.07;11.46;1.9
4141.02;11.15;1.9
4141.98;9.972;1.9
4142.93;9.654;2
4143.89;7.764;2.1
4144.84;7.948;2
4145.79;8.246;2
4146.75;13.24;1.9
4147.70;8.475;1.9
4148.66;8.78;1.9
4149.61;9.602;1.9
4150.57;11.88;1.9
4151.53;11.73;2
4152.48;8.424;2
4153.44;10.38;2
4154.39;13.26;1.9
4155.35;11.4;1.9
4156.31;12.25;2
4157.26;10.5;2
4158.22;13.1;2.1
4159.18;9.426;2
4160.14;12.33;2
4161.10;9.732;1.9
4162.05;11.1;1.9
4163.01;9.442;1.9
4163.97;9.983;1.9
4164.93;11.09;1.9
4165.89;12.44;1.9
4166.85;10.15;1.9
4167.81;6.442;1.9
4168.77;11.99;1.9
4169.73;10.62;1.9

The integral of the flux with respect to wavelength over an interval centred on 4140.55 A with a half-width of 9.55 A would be 190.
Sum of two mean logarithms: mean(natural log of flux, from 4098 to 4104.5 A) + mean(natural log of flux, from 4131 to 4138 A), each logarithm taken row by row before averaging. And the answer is 4.31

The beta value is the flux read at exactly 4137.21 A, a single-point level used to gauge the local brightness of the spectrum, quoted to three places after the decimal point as 10.180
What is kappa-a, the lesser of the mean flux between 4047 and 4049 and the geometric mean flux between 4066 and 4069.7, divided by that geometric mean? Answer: 1.000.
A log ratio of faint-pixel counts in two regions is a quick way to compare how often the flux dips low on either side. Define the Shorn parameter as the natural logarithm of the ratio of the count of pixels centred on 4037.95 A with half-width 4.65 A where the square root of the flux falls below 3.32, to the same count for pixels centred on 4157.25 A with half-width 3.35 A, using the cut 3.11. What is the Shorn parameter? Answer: 1.79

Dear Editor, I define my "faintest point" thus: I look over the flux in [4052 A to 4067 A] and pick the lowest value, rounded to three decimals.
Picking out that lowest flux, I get 8.385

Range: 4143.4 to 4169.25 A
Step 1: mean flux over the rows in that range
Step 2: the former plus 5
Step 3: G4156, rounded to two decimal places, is 15.41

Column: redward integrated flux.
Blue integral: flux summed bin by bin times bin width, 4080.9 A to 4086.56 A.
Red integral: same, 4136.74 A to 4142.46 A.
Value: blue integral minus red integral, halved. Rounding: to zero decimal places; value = -3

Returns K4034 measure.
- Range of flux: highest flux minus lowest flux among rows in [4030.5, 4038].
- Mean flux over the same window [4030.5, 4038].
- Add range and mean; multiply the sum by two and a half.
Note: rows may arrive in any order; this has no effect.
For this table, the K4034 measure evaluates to 36.7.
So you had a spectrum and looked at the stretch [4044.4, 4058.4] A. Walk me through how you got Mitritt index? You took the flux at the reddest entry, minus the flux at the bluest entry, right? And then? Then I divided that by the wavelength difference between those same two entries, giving 0.27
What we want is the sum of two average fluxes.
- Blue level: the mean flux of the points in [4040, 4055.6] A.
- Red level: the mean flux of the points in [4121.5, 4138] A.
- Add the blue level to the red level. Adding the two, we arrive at 19.9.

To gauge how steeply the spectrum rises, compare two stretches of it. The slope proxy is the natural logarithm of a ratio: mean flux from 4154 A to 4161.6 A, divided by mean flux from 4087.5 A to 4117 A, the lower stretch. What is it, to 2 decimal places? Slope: 0.19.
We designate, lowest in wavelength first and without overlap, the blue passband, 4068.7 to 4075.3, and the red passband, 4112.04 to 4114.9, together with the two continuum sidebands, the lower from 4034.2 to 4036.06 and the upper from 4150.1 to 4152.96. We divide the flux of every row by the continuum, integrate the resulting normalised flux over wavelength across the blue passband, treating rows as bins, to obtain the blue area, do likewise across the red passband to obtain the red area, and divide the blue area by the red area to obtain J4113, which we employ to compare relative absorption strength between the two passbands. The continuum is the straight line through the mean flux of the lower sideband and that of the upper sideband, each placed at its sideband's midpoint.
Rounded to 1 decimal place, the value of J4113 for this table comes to 2.5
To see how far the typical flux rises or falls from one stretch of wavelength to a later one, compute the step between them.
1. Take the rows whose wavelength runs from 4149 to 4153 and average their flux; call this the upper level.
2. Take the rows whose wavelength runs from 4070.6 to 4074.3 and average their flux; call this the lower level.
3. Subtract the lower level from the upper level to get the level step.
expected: 0.4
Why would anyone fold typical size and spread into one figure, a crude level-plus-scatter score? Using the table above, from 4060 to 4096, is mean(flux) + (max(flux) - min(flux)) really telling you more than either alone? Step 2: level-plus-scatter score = 18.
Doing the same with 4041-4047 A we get 12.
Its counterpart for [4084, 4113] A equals 18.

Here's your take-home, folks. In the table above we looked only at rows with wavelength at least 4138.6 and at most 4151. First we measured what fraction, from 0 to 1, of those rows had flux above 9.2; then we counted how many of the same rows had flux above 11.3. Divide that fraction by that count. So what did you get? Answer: 0.15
